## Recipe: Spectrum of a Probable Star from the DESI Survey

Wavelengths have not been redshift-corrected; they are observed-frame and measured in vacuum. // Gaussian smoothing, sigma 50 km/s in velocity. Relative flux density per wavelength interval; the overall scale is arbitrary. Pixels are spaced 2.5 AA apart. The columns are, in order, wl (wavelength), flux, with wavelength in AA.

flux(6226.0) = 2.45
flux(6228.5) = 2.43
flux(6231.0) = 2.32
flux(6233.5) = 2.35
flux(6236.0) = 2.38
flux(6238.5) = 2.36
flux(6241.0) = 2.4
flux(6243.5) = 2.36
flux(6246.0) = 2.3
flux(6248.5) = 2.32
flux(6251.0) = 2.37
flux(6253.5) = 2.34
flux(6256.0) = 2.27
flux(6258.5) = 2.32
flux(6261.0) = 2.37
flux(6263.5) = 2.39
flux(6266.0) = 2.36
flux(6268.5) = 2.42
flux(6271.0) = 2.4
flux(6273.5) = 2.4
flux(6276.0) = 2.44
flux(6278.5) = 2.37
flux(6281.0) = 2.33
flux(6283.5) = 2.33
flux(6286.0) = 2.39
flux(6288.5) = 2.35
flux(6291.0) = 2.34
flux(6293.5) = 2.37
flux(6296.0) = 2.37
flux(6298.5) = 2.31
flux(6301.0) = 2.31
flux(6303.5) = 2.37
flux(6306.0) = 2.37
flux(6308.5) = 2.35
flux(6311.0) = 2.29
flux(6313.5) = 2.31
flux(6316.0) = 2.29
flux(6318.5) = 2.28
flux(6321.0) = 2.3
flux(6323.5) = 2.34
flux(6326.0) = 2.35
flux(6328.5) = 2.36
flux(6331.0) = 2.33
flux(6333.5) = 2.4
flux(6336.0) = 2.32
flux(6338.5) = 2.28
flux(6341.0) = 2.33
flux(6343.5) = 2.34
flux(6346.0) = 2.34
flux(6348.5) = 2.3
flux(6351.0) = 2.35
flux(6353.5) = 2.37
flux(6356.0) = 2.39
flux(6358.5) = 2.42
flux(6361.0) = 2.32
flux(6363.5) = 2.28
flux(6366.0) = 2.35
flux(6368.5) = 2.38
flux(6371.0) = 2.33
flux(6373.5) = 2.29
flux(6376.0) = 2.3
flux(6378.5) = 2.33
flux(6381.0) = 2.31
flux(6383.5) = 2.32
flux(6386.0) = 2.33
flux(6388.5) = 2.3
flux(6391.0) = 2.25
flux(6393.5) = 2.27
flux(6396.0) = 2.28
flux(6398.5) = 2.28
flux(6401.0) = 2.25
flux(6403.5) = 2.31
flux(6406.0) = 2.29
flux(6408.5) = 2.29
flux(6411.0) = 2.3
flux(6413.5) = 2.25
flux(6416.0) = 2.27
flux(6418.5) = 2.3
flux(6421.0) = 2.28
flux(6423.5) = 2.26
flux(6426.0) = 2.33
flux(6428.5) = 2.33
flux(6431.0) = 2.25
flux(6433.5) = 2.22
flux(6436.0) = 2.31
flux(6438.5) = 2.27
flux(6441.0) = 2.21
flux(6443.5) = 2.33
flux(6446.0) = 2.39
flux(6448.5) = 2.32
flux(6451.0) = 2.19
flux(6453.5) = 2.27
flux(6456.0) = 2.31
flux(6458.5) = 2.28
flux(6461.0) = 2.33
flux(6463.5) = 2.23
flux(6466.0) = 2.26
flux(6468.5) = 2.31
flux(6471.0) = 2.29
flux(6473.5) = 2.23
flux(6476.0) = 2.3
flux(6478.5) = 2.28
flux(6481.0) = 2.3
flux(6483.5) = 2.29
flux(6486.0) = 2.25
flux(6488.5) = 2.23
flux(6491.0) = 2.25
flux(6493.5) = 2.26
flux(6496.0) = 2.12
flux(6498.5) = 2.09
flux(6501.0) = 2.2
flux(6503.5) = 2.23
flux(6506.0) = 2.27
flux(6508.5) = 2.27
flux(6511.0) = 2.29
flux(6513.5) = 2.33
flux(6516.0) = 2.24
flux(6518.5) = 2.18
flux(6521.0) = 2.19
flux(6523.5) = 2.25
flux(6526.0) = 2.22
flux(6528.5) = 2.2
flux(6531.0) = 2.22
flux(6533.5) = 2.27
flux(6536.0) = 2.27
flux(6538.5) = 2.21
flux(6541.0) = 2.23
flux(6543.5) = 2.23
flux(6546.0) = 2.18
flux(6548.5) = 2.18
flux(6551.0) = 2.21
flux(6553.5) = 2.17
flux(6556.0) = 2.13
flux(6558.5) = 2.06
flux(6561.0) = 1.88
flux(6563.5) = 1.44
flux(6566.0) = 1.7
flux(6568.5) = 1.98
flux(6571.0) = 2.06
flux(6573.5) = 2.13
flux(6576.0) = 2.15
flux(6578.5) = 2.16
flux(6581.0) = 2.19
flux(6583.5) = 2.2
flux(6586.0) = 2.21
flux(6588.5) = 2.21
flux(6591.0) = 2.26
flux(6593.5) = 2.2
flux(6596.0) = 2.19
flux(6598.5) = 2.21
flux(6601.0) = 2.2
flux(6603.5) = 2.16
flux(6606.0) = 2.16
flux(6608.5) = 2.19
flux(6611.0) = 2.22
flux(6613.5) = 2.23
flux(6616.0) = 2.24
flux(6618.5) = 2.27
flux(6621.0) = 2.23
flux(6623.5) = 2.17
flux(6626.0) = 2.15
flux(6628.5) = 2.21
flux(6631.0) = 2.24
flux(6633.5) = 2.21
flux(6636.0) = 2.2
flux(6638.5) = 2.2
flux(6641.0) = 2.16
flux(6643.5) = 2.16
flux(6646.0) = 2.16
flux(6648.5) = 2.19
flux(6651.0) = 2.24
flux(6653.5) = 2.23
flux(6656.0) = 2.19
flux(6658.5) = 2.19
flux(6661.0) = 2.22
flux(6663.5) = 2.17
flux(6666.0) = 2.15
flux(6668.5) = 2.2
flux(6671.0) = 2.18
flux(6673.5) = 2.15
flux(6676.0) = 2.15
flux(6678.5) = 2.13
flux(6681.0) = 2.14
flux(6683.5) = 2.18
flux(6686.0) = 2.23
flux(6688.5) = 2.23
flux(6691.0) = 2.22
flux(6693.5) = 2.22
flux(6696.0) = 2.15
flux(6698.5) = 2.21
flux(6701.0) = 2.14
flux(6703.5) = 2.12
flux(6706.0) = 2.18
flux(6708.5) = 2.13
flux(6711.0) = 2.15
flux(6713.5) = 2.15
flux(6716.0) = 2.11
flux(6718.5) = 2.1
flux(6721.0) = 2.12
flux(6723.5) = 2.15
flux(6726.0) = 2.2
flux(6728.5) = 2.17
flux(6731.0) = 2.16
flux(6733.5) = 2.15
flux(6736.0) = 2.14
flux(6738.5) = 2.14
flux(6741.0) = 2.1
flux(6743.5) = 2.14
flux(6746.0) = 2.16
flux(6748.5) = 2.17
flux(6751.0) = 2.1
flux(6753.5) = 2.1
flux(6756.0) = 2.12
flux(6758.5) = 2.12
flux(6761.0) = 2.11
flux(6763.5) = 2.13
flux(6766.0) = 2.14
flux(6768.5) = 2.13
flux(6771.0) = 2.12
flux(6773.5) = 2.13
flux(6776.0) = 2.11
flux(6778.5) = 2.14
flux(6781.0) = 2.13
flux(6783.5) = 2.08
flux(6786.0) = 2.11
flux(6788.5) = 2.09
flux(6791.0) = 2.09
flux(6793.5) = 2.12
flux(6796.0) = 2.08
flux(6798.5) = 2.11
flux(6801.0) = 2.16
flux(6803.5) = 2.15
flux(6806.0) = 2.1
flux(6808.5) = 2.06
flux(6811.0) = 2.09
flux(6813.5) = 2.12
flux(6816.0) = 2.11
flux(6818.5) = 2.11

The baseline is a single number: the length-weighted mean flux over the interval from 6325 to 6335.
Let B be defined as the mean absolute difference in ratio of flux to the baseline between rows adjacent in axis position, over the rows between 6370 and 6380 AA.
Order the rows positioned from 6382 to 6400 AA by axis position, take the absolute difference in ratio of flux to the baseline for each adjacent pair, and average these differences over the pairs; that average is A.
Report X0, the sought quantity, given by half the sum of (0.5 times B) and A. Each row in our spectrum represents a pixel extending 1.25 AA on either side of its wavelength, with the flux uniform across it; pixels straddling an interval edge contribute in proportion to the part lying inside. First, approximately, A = 0.008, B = 0.011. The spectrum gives 0.0071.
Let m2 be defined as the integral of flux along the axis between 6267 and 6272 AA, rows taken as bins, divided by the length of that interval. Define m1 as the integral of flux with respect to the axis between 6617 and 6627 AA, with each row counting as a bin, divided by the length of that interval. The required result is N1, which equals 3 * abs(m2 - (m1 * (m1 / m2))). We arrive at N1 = 1.15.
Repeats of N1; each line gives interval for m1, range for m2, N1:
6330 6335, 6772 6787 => 1.57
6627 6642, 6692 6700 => 0.06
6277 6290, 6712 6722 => 1.49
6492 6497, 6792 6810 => 0.52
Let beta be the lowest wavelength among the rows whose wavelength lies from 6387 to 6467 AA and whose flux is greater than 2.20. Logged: 6388.5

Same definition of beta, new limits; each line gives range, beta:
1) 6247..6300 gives 6248.5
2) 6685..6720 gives 6686.0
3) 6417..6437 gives 6418.5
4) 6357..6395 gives 6358.5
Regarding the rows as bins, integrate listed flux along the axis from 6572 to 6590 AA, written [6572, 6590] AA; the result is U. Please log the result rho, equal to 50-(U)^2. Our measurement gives -1487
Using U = 39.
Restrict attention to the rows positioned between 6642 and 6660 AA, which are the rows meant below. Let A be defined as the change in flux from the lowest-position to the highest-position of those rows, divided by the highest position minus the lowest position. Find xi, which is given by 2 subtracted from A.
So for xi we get -2.00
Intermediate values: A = 0.0020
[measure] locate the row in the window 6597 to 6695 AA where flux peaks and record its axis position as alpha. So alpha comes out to 6618.5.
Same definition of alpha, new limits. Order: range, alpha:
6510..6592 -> 6513.5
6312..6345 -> 6333.5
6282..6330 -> 6286.0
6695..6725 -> 6698.5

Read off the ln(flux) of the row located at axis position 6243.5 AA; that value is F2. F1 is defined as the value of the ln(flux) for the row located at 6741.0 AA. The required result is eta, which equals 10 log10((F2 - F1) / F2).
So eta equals -8.7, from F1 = 0.74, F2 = 0.859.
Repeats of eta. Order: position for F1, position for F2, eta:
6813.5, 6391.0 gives -11.3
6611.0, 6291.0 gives -12.1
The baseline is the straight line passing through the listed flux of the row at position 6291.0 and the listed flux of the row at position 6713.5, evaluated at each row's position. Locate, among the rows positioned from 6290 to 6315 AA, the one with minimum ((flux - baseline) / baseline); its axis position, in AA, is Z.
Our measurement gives 6311.0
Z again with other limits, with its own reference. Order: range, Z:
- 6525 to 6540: 6528.5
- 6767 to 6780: 6776.0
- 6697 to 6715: 6703.5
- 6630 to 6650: 6641.0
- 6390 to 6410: 6391.0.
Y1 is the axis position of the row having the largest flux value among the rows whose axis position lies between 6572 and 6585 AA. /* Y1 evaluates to 6583.5 AA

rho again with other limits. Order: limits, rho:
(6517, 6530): -775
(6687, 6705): -1497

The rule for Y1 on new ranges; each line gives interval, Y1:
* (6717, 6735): 6726.0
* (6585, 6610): 6591.0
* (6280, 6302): 6286.0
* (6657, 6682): 6661.0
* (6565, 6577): 6576.0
